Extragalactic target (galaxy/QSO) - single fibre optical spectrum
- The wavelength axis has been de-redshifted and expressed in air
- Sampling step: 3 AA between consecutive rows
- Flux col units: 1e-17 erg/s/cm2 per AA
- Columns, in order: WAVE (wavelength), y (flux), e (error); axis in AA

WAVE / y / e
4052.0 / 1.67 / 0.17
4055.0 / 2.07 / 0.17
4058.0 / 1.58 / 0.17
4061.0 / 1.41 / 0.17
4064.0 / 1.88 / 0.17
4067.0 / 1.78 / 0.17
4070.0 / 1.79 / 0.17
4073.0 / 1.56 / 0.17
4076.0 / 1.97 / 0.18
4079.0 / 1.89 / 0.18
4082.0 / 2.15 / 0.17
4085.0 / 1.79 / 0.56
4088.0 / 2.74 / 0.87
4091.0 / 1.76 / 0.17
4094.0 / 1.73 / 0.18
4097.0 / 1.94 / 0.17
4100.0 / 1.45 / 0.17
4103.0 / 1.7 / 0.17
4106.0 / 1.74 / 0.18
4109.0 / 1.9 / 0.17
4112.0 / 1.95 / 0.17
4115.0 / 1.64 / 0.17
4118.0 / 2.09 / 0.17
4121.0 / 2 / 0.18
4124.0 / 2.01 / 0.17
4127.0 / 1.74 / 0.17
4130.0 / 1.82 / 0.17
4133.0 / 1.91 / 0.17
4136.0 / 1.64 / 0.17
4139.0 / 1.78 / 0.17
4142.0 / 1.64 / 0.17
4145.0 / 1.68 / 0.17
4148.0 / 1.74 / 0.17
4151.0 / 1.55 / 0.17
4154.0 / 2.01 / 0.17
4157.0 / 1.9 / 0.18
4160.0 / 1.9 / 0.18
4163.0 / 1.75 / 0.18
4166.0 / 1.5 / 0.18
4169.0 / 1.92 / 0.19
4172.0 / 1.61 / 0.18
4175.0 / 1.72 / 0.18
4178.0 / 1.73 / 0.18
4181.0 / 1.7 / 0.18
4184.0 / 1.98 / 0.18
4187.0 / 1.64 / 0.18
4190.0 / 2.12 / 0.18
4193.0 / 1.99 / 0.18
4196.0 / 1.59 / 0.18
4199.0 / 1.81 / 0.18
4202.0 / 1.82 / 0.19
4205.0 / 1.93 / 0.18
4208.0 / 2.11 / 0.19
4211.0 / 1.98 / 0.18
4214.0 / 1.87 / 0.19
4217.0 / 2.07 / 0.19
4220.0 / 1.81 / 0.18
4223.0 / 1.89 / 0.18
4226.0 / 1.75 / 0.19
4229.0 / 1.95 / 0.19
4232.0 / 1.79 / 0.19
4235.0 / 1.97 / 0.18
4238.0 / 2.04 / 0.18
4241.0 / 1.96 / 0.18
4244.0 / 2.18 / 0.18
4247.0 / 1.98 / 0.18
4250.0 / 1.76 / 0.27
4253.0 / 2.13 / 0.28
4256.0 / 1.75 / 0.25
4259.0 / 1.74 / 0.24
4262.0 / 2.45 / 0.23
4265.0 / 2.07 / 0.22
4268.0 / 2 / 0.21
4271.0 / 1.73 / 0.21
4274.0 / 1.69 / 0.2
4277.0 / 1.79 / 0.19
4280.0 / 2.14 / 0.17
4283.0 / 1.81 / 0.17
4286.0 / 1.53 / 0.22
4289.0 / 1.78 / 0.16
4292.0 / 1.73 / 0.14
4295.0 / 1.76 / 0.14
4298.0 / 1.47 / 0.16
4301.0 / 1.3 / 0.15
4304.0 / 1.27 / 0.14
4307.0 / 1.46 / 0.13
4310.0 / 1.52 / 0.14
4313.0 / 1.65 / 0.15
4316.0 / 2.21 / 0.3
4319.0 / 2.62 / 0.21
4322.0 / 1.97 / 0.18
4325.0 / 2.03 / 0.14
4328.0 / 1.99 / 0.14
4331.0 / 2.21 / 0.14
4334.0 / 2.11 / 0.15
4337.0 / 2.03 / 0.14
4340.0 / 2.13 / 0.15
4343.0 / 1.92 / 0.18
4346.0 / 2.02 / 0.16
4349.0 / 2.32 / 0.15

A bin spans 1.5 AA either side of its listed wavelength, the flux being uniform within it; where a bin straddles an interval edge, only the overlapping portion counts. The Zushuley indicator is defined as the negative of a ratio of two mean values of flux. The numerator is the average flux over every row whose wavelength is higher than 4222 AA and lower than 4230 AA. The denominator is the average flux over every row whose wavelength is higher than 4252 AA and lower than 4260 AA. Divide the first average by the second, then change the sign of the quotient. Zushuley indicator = -0.99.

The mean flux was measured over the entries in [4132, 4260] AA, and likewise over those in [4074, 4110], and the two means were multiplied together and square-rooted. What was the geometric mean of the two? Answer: 1.87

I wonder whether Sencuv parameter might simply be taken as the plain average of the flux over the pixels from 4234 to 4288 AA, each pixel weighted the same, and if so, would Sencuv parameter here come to 1.93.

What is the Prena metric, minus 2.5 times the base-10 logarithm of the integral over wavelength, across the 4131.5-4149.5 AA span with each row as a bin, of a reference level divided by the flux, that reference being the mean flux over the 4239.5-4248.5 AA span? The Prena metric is -3.32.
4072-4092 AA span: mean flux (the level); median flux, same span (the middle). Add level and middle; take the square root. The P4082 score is 1.97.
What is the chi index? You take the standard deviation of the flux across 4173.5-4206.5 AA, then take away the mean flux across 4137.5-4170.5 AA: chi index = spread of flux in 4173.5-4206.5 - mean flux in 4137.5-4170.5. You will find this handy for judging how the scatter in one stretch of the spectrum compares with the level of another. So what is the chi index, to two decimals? -1.60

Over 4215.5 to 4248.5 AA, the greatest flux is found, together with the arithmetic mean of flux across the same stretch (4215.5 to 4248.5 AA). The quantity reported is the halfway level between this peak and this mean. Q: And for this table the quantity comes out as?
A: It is 2.06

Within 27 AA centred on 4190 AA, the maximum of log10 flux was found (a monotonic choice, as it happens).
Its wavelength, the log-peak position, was 4190.0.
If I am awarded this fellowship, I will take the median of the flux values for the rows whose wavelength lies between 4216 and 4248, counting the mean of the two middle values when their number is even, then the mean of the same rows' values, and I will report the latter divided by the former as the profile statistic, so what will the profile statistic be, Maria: 0.99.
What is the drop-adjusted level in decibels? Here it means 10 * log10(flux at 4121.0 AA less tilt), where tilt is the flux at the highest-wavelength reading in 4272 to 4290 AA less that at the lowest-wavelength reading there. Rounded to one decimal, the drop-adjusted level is 2.8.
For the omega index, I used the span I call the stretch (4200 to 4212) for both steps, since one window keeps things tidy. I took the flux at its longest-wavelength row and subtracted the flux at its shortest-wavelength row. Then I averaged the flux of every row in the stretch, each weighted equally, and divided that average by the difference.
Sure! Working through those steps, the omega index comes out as 12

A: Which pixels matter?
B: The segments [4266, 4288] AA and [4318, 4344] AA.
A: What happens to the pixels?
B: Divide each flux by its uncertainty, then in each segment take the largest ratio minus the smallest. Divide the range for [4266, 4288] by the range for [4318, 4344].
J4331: 1.1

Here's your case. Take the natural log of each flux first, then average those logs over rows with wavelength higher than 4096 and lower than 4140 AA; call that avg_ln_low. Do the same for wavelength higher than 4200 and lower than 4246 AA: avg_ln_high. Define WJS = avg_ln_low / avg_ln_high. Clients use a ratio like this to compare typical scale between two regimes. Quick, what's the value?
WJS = 0.90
